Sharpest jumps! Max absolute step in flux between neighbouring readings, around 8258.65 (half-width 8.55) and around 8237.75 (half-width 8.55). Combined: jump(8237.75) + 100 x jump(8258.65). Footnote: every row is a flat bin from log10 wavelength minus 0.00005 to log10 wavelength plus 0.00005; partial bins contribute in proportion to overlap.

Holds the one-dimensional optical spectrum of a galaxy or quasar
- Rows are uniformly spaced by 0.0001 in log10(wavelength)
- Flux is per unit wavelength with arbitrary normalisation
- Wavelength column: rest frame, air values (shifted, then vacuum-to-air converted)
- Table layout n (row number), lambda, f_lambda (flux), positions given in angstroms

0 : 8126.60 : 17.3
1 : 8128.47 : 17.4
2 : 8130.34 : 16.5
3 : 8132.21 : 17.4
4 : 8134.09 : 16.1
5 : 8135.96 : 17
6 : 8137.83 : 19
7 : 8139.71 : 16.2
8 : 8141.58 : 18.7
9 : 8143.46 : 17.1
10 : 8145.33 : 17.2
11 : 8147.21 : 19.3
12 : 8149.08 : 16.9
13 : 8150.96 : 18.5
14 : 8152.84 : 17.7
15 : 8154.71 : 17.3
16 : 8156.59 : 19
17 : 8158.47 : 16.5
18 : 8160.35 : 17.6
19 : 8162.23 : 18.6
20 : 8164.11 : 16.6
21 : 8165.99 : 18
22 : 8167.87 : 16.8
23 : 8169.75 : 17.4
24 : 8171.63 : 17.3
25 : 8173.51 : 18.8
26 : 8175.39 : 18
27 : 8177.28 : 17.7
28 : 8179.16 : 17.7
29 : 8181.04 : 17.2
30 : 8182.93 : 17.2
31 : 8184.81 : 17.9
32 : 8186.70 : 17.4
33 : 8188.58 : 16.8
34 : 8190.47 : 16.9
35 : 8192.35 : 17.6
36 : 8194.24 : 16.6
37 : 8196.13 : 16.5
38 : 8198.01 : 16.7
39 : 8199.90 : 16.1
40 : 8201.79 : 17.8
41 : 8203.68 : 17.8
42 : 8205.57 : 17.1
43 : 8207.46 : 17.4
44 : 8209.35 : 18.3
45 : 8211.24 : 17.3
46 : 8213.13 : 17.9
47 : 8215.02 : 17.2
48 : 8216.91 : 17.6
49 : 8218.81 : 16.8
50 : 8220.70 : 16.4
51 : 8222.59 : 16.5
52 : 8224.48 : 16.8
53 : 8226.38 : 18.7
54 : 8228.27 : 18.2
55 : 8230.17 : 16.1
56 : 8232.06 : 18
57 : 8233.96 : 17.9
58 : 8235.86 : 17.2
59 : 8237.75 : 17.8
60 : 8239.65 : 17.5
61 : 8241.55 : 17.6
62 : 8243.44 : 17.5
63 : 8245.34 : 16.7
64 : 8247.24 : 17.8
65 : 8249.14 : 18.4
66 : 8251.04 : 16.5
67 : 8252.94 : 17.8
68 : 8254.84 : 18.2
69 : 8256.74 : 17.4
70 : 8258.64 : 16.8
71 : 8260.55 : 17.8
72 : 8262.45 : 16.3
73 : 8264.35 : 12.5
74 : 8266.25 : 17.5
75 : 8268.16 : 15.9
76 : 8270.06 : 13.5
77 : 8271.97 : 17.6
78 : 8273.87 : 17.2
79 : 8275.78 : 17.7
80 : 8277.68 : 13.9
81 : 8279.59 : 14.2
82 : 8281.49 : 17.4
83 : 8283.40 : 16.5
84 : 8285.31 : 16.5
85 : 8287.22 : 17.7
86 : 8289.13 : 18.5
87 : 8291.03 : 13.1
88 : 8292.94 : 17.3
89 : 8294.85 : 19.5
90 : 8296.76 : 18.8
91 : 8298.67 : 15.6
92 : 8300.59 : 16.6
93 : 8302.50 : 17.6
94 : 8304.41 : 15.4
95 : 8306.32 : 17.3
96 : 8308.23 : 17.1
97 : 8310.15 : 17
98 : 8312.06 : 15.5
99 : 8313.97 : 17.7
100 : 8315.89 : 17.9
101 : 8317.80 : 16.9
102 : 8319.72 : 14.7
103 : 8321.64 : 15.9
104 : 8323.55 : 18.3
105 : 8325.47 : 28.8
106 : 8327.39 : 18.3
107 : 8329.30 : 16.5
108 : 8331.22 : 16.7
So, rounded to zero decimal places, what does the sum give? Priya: 502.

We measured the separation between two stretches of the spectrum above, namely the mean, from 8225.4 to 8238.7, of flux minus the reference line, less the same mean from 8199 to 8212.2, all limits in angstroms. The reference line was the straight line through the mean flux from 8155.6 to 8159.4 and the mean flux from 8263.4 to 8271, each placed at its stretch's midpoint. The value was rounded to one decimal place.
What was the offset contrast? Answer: 1.0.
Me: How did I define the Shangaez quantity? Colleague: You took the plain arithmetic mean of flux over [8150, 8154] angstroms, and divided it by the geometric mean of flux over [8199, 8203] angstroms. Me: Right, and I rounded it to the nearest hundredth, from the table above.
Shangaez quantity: 1.07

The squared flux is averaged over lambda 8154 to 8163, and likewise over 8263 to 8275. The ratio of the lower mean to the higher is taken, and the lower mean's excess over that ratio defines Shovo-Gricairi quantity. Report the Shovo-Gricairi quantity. 316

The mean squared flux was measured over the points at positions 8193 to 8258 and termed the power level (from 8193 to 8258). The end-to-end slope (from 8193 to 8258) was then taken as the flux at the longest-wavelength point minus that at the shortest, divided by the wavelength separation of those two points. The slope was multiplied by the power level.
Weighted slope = 3.9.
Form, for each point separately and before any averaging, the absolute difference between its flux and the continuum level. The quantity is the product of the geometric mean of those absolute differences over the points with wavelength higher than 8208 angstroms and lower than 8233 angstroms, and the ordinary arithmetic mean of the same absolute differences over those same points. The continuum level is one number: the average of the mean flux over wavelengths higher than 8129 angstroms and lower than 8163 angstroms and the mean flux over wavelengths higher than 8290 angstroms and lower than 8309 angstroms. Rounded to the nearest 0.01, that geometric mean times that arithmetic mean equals 0.31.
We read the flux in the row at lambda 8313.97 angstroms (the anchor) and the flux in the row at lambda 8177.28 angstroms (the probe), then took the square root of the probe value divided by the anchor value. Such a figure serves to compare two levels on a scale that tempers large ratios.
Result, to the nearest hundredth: 1.00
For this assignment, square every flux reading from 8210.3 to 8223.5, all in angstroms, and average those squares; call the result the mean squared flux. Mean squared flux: 293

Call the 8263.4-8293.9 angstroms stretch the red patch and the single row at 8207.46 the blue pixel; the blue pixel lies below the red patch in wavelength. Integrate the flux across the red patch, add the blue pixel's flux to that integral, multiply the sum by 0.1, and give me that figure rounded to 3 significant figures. 50.7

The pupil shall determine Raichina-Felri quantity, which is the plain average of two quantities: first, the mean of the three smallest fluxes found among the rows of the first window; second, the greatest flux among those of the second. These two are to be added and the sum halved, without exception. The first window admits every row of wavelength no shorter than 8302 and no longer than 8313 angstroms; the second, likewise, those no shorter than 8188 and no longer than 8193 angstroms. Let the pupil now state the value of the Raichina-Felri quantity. 16.8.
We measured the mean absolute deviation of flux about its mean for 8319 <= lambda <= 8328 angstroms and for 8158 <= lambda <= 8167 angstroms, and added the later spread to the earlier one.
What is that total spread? 4.6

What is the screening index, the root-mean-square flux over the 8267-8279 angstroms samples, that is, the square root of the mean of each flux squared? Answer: 16.1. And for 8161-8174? 17.7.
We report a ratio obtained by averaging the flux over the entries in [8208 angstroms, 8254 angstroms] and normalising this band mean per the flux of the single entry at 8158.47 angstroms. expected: 1.06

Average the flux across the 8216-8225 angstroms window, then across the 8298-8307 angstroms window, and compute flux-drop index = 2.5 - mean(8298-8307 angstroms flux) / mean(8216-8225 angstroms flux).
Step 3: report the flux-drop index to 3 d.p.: 1.519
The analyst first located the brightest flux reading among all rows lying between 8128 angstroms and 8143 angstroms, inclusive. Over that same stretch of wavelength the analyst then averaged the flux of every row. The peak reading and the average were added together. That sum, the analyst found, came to 36.3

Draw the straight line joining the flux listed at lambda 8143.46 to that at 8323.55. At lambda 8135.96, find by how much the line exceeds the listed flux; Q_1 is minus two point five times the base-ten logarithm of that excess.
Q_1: 3.3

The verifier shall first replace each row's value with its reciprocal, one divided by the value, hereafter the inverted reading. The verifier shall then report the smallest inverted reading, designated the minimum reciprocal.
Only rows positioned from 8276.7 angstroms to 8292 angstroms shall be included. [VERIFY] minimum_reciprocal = 0.0541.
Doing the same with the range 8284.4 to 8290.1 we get 0.0541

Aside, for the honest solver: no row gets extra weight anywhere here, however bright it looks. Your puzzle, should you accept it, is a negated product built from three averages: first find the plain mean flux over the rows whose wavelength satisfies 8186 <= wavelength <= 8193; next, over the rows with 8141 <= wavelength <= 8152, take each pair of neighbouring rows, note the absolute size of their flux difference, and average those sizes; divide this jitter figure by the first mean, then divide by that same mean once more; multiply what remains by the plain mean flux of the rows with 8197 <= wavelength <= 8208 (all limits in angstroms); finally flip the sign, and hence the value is -0.091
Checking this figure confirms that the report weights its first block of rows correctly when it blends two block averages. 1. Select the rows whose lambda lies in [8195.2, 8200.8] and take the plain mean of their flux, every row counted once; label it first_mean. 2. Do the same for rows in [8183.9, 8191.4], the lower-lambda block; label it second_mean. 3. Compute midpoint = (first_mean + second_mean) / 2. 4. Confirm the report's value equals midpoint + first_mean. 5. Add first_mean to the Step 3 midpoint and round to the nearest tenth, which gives 33.3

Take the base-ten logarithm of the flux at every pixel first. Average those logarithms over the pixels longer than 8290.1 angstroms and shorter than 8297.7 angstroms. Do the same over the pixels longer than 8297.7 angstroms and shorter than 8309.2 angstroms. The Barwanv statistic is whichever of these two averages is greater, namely 1.23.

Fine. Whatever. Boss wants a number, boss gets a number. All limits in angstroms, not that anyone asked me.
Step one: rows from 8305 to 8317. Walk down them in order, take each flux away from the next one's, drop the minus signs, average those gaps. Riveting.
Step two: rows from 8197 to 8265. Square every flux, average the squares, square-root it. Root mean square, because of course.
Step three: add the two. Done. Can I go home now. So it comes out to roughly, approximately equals 18.1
